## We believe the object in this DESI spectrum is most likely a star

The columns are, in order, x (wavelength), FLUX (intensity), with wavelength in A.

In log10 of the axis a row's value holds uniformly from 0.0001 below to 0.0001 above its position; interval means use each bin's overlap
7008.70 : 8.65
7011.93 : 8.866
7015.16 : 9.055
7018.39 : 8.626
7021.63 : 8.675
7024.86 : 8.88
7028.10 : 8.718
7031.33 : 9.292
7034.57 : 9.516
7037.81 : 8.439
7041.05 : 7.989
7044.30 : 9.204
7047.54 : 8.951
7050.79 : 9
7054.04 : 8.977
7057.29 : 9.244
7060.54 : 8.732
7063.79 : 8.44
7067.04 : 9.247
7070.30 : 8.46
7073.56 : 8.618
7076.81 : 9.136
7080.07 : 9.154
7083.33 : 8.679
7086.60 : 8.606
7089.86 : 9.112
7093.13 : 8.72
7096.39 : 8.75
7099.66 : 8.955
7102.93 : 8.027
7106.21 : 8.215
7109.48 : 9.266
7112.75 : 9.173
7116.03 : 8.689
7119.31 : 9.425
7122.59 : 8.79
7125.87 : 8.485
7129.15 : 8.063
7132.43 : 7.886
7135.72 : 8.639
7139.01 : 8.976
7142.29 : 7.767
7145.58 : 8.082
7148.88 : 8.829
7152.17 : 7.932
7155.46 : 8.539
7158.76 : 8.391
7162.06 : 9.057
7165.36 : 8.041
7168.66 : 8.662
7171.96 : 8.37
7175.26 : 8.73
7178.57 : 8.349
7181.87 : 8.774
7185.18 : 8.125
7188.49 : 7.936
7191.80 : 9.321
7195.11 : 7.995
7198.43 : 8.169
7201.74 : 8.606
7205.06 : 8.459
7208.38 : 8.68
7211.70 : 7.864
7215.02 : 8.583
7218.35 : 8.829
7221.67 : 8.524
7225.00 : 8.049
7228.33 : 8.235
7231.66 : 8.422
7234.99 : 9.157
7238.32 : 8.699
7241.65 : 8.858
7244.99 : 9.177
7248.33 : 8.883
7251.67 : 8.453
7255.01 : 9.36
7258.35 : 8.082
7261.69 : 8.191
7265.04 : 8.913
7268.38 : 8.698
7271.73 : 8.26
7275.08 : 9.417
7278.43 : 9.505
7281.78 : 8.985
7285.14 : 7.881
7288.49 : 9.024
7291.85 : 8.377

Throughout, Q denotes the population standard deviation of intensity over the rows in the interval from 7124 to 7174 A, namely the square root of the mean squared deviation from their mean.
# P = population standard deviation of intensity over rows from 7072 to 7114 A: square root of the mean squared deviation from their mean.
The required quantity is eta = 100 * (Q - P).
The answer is 3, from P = 0.367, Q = 0.39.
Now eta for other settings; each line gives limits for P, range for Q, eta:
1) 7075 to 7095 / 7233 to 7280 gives 21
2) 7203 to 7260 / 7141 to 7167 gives 2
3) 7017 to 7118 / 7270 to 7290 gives 22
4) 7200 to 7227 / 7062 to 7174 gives 13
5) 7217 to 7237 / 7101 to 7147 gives 16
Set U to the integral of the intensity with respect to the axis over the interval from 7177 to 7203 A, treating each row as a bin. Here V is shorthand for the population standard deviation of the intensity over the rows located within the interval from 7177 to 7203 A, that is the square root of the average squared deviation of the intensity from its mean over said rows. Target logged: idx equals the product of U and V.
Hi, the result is 96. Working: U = 219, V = 0.44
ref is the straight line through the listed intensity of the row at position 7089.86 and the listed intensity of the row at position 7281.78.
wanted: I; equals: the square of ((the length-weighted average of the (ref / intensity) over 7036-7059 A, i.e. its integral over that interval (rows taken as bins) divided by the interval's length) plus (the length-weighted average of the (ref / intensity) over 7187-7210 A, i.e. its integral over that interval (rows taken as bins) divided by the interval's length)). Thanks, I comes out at 4.45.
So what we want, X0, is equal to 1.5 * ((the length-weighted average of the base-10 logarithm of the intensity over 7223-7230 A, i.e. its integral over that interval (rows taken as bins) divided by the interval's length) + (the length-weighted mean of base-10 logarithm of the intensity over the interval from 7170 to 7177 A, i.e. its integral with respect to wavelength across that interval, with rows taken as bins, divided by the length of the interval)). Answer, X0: 2.76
